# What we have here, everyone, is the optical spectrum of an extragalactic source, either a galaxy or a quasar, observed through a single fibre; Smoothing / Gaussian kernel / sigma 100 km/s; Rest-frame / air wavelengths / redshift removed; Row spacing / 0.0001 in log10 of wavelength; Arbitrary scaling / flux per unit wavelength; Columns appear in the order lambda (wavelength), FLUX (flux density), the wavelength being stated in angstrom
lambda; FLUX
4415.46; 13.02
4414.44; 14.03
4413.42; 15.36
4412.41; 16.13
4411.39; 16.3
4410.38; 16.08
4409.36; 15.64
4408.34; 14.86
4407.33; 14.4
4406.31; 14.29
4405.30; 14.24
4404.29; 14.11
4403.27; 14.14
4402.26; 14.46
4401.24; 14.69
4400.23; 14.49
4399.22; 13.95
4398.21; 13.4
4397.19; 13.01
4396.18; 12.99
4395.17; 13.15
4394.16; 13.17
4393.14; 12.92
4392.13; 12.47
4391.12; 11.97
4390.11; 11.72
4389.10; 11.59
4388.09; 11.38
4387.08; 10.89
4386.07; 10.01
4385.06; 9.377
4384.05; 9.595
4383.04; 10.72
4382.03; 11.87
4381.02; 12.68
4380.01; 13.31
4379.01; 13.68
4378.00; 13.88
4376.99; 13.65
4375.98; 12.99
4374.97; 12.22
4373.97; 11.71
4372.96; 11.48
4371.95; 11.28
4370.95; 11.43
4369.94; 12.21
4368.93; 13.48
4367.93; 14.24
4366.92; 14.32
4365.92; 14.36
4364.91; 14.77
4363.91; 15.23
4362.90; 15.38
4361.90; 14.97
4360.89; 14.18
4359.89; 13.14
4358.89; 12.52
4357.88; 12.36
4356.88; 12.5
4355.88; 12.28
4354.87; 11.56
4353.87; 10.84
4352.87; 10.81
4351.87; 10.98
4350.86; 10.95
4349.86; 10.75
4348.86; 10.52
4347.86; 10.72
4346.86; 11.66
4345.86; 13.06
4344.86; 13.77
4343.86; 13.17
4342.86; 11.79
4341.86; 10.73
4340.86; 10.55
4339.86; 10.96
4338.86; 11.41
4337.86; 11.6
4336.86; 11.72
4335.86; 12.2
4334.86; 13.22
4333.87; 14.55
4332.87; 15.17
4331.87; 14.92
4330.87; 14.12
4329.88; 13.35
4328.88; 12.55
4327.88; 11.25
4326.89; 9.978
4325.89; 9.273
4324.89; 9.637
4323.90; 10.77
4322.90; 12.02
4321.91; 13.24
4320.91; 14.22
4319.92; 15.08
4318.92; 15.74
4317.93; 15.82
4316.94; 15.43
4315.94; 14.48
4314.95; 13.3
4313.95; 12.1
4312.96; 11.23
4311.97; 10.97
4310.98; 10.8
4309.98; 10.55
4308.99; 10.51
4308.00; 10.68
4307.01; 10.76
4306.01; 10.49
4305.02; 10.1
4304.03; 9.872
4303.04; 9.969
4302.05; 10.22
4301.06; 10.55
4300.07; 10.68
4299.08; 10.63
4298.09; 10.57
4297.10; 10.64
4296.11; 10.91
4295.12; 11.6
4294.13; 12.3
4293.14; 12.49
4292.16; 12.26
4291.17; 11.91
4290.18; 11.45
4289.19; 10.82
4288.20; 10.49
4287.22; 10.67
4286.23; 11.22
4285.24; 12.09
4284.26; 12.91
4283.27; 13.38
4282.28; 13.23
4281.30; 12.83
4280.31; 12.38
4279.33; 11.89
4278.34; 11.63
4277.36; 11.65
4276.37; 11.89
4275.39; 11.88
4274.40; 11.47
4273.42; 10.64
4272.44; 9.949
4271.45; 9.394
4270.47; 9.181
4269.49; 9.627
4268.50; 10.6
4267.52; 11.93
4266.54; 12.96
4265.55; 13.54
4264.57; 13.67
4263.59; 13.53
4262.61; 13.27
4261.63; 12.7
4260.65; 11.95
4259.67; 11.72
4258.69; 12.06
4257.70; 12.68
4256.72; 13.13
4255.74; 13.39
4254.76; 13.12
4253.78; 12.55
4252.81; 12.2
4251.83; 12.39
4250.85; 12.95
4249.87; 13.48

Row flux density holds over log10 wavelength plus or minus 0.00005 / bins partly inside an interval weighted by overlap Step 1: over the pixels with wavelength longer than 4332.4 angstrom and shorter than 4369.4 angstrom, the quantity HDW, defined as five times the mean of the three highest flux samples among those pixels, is 76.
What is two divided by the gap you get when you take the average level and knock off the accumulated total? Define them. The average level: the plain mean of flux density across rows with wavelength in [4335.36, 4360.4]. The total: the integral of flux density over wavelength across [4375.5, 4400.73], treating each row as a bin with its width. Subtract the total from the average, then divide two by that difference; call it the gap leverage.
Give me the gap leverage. -0.0067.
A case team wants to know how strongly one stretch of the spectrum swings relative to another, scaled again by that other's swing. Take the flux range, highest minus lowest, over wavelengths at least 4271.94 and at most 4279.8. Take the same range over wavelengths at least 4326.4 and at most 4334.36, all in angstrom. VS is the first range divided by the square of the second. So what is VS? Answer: 0.07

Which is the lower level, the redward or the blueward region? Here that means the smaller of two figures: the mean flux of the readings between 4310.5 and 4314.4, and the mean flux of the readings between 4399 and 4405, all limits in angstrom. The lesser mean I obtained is 11.3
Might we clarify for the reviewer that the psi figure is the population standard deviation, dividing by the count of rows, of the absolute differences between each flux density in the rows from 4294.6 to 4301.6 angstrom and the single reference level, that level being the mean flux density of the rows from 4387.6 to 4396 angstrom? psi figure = 0.3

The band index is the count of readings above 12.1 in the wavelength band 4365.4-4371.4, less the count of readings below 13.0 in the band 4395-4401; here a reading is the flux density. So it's 4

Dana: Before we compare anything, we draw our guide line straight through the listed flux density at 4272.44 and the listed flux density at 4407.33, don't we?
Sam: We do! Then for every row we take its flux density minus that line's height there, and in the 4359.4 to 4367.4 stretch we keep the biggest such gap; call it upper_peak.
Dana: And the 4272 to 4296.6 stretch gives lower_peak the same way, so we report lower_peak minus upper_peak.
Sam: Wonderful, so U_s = 0.6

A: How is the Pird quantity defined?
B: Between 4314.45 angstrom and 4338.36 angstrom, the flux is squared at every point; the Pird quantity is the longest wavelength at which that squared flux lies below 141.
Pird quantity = 4337.86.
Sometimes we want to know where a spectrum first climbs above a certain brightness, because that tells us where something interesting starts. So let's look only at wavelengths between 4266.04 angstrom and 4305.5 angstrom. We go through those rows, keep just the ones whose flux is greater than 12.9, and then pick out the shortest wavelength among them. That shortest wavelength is 4266.54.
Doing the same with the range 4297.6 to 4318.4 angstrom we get 4314.95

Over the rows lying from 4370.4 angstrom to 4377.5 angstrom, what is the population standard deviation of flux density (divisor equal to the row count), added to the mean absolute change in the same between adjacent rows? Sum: 1.3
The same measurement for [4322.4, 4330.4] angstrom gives 2.3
